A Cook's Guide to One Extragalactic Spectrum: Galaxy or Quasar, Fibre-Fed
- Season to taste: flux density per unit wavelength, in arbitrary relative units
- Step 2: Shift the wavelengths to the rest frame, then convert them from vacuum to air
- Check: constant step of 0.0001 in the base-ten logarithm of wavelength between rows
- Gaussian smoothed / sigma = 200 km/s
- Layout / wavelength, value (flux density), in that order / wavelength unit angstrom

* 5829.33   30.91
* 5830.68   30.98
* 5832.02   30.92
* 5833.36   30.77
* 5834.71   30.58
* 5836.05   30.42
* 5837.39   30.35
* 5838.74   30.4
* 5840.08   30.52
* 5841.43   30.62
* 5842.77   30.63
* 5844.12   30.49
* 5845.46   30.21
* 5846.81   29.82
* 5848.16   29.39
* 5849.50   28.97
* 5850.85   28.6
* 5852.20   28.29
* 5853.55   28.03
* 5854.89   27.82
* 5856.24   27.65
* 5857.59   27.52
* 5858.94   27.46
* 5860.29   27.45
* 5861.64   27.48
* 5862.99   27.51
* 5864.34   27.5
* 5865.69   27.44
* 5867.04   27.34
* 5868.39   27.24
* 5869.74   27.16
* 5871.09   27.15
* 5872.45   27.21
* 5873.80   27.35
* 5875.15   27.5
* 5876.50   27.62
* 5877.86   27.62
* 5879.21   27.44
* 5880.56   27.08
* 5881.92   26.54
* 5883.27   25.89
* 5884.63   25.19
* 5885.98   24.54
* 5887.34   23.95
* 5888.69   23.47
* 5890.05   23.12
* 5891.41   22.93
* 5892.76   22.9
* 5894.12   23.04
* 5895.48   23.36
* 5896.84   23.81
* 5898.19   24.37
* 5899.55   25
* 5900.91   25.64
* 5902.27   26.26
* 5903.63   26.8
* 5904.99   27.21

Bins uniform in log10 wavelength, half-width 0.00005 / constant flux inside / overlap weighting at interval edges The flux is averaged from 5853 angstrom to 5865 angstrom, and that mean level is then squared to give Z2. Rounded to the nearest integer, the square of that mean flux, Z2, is 762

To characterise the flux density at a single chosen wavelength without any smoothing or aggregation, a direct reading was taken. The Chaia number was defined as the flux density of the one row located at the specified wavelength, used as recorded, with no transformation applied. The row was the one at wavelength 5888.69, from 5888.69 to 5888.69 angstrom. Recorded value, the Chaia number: 23.47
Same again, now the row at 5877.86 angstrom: 27.62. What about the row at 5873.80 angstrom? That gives 27.35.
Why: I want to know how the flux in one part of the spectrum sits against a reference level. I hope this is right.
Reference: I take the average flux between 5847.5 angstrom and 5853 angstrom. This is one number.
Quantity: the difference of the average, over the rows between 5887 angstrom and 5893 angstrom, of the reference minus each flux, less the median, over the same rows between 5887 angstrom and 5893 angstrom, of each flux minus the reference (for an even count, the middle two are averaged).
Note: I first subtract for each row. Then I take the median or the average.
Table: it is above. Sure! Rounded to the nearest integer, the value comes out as 11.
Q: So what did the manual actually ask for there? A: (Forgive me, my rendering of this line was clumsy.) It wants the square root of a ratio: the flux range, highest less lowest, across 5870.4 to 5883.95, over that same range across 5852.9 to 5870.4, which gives 1.4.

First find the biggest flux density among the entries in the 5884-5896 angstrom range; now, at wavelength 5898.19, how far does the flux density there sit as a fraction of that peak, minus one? -0.03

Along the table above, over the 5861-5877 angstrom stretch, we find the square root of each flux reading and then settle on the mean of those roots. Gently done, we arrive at 5.23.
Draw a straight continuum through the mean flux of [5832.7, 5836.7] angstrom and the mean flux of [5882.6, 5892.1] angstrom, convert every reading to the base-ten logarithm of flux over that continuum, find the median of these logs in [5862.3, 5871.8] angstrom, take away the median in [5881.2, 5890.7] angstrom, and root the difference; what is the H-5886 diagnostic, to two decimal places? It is 0.09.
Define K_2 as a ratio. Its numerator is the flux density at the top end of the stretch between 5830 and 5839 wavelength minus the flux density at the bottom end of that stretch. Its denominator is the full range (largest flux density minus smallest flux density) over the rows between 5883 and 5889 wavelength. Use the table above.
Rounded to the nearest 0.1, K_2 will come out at -0.2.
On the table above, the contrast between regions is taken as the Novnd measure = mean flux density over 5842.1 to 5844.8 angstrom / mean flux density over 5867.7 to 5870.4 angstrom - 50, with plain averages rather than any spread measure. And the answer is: -48.9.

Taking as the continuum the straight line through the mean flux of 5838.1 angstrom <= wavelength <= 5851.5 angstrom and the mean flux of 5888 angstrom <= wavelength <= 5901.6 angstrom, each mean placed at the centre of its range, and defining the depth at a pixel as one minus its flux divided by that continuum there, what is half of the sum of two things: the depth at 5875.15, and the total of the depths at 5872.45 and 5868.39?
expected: -0.041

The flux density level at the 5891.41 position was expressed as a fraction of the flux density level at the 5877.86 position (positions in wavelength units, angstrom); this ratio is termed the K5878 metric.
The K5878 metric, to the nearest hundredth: 0.83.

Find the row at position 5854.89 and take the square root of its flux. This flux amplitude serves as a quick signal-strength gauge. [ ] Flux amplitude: 5.3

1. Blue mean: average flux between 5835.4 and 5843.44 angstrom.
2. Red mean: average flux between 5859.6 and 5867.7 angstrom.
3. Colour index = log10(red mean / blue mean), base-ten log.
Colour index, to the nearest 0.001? -0.046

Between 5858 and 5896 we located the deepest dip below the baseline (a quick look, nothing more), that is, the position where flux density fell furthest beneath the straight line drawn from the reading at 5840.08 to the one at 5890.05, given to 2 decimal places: 5858.94 angstrom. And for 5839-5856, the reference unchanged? 5854.89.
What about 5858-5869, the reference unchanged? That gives 5858.94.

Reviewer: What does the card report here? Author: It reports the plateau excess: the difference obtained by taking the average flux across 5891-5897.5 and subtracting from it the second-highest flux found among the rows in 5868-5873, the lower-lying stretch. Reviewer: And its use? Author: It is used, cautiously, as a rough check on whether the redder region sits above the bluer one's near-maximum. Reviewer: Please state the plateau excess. -4.0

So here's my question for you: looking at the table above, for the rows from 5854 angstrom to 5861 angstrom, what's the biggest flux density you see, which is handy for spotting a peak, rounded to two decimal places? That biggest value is 27.82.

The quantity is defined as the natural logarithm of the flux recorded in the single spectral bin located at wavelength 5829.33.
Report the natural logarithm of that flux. 3.43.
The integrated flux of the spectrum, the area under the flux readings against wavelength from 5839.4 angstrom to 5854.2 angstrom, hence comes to 438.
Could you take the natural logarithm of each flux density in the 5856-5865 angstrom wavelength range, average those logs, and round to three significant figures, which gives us 3.31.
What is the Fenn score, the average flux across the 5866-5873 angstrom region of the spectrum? 27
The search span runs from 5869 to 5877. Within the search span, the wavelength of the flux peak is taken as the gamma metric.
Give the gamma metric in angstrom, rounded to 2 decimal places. 5876.50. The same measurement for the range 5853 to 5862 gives 5853.55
